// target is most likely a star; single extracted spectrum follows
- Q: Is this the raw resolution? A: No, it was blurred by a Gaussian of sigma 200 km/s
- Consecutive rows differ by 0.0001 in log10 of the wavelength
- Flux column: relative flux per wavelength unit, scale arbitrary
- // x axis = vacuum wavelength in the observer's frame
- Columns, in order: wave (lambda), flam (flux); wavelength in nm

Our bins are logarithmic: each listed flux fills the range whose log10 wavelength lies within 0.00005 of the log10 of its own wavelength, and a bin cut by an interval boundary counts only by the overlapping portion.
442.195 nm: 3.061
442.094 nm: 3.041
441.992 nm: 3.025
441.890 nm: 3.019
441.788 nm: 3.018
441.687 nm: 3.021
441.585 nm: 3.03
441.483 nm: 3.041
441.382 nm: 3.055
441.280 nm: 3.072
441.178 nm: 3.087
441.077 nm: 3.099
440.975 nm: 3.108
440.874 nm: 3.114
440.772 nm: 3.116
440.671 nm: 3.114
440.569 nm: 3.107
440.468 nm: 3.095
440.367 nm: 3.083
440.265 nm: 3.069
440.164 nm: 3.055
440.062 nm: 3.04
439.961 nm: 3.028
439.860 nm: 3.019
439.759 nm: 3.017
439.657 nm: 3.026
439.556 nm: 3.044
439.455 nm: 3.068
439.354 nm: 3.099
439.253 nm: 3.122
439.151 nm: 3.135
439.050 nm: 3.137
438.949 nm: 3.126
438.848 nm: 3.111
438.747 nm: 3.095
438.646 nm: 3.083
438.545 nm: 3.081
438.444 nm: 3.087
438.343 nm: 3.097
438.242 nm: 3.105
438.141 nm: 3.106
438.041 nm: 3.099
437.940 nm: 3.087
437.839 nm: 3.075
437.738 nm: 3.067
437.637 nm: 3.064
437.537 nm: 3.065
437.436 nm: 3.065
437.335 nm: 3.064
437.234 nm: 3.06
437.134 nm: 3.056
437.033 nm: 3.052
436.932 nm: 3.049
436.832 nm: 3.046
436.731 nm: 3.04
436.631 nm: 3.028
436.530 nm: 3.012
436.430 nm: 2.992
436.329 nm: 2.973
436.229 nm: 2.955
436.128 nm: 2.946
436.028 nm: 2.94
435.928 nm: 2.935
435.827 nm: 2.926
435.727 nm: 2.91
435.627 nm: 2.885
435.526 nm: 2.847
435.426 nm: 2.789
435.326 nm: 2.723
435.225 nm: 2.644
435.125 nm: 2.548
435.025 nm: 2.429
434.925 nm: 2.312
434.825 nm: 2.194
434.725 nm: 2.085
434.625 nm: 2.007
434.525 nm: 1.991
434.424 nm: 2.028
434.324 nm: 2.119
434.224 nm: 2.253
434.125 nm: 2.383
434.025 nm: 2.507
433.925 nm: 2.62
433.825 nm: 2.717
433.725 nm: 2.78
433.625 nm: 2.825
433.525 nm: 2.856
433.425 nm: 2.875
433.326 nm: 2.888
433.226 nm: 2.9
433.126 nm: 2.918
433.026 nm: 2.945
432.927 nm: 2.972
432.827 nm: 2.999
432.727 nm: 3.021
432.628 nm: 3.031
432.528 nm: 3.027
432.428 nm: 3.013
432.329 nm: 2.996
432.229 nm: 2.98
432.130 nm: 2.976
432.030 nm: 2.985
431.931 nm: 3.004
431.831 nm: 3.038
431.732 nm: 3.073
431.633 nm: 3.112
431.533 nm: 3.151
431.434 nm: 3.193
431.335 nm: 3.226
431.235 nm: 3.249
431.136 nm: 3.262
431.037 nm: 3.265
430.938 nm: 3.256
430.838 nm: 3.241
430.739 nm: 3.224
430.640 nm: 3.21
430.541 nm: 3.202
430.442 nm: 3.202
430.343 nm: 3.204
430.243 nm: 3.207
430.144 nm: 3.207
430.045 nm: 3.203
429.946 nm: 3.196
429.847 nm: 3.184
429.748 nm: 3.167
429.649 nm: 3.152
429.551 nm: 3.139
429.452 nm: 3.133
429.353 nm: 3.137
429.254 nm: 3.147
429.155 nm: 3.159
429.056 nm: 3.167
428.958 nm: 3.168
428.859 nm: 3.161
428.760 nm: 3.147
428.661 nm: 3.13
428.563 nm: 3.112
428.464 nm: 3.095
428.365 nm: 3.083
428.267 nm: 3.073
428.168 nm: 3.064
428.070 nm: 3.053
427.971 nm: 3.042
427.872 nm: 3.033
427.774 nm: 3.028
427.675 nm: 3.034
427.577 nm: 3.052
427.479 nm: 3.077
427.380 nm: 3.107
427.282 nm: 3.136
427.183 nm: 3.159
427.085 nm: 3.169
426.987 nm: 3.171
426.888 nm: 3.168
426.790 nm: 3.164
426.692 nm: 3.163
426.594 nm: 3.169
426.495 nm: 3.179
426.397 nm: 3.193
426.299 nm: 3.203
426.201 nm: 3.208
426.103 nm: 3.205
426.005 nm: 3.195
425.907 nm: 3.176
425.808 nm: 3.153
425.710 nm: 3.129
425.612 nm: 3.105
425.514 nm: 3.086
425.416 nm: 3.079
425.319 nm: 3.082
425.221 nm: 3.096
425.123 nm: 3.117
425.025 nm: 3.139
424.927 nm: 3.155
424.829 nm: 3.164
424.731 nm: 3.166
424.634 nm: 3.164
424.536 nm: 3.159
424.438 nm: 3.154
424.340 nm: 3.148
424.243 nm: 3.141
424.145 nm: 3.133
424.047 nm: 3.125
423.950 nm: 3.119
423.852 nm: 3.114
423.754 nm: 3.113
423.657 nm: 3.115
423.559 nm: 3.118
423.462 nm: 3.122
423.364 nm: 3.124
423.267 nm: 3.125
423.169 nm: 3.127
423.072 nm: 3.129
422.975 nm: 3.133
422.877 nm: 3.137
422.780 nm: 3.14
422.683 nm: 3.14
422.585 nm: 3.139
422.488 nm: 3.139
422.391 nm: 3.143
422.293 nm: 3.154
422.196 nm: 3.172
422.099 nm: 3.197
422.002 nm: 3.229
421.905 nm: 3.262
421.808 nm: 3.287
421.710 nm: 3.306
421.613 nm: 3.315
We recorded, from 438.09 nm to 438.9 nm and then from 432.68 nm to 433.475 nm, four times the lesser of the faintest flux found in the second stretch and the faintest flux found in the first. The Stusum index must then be 11.5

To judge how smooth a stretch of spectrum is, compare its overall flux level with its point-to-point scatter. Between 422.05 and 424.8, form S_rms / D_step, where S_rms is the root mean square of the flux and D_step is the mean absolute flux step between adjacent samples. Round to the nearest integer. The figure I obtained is 610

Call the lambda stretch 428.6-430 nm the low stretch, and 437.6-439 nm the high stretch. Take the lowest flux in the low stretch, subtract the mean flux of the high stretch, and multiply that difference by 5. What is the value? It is 0.19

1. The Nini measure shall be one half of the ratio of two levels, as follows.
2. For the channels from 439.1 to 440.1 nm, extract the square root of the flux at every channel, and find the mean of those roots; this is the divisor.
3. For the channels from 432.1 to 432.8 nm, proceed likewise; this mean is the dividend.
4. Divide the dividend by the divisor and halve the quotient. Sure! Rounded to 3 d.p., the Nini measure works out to 0.496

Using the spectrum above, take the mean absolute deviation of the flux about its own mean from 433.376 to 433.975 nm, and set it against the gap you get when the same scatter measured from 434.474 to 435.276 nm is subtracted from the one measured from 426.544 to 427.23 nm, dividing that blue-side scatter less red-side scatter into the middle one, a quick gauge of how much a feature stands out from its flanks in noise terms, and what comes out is -0.36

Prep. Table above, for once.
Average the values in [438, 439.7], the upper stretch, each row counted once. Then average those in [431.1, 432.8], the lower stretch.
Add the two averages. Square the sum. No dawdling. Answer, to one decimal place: 38.1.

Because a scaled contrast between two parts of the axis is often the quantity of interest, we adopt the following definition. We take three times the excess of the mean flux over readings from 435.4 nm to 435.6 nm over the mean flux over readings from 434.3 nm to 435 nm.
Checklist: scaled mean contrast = 2.1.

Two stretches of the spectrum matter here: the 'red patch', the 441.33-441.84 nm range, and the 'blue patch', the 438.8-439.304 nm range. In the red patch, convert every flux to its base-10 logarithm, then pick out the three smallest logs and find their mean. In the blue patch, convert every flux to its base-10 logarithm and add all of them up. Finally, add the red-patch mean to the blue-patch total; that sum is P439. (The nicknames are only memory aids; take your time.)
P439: 2.96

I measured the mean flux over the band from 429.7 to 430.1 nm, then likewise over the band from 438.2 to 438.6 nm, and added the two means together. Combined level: 6.28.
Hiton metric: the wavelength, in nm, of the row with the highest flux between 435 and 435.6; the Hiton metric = 435.526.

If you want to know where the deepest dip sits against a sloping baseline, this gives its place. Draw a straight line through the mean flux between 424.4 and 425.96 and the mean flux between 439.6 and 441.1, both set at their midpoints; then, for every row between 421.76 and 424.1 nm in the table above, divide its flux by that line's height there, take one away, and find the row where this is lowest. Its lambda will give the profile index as 423.754 nm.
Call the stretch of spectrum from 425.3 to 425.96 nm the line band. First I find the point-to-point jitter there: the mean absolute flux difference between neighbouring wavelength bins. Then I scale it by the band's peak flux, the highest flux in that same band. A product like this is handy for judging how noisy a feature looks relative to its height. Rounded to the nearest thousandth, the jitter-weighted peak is 0.053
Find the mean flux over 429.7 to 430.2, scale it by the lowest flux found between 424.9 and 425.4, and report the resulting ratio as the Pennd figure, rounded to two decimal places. 1.04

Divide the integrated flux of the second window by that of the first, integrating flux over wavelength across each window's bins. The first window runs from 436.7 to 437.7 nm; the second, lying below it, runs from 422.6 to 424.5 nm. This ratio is 1.9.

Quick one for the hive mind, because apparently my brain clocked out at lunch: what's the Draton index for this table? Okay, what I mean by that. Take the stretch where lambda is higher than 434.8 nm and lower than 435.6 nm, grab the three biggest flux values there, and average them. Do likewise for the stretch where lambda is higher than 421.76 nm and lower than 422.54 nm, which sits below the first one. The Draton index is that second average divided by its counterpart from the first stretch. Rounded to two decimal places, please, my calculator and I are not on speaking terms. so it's 1.17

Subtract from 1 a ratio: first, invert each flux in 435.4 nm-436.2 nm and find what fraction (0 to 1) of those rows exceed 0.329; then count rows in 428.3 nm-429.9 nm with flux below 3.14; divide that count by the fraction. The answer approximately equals -6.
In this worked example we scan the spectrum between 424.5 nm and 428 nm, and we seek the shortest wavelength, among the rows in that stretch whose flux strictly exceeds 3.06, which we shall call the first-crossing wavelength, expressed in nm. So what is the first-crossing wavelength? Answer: 424.536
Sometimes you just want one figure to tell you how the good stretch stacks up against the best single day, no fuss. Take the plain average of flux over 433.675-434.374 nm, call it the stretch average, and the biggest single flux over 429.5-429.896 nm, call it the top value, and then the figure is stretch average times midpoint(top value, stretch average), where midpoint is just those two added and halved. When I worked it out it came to 7.0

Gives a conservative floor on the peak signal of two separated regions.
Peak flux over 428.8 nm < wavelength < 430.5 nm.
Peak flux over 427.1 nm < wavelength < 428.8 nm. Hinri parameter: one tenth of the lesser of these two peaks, 0.316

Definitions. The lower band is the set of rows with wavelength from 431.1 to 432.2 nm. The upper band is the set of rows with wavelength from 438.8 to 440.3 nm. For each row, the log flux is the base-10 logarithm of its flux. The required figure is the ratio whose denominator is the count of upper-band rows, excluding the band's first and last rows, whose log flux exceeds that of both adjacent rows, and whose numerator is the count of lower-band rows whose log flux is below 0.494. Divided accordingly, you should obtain 6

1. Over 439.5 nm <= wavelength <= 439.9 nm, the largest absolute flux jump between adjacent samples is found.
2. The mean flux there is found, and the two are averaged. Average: 1.52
